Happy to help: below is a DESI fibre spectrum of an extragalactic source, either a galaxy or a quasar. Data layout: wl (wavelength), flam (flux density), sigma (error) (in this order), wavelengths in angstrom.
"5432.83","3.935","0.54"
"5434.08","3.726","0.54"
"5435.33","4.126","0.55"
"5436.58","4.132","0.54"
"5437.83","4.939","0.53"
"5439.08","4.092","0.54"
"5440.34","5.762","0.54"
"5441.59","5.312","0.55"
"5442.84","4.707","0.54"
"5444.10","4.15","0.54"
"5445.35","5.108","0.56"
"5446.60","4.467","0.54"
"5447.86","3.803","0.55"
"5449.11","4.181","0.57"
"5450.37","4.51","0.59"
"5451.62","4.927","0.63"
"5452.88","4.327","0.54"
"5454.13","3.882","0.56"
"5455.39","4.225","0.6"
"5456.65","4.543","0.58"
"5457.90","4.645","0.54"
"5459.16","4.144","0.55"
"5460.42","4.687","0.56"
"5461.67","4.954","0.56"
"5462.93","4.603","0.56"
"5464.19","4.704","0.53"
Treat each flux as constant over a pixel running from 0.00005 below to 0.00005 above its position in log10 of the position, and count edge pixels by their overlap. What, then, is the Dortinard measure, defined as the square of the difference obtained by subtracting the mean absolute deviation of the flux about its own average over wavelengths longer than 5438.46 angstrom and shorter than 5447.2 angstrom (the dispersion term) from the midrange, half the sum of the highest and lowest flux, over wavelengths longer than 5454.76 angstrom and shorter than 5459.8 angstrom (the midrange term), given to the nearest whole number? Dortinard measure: 15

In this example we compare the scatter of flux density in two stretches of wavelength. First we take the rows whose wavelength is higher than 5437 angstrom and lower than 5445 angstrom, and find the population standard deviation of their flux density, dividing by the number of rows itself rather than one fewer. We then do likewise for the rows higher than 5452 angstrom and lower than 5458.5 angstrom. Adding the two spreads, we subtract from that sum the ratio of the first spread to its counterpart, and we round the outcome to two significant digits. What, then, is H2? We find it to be -1.4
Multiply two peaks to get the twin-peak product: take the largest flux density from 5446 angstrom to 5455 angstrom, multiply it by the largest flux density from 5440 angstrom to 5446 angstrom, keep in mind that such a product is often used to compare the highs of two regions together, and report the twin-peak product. 28.4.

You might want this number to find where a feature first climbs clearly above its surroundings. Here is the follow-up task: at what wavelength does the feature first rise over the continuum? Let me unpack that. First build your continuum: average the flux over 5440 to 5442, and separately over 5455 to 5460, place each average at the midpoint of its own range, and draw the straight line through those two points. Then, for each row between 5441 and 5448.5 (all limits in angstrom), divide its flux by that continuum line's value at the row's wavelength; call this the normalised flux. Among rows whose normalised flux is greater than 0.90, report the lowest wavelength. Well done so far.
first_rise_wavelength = 5441.59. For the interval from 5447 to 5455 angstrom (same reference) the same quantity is 5450.37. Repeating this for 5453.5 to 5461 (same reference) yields 5455.39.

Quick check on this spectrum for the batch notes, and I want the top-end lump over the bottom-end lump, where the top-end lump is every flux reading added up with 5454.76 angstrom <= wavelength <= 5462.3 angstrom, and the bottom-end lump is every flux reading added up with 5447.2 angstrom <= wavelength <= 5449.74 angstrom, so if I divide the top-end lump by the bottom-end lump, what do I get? 3.4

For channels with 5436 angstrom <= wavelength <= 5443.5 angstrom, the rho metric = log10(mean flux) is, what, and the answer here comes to 0.683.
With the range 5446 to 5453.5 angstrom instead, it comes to 0.640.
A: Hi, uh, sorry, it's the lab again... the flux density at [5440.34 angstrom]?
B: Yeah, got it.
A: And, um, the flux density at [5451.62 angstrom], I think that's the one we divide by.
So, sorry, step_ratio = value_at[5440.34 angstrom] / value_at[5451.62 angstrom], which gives 1.17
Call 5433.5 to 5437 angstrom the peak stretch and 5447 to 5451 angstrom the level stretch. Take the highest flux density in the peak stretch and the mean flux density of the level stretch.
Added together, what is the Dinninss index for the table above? 8.3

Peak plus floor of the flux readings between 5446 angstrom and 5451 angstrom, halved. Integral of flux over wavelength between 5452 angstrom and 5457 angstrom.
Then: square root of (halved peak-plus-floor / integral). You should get 0.442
